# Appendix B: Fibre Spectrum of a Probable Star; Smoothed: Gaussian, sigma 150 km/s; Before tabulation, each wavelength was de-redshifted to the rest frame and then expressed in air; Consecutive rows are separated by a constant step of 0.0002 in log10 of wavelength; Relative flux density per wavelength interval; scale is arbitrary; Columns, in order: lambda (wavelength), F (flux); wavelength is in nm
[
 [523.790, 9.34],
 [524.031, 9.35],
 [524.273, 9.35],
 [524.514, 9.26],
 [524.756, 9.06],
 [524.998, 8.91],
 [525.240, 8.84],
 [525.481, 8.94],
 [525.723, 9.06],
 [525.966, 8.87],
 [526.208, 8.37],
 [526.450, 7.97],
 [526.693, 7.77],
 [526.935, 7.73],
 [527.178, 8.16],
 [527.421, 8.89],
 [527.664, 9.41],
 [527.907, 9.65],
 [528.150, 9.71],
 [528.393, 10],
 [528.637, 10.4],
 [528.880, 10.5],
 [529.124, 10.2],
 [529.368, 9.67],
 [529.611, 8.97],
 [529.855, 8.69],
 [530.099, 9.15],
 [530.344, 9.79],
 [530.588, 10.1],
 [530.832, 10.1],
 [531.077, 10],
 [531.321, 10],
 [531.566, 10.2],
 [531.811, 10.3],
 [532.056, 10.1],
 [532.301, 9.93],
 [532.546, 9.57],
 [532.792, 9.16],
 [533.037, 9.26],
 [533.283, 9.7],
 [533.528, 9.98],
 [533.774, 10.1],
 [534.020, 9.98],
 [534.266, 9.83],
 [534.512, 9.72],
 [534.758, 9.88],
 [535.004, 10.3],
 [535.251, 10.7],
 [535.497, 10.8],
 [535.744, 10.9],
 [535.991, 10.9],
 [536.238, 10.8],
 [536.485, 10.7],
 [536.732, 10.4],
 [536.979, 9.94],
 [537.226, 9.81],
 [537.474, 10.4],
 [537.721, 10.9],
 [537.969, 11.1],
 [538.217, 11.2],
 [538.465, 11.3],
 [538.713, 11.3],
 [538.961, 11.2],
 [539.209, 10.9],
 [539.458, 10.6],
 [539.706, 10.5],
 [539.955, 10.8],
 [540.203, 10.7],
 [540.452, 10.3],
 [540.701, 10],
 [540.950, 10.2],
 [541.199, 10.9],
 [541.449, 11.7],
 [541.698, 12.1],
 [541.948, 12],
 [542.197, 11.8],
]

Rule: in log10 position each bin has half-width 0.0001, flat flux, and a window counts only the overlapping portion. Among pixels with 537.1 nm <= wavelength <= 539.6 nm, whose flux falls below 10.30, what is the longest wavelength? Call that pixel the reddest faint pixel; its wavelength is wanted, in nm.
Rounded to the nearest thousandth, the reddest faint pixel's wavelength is 537.226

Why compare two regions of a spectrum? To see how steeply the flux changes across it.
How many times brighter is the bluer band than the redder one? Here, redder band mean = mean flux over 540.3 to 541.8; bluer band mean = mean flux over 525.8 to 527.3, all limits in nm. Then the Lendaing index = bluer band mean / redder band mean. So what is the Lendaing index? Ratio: 0.75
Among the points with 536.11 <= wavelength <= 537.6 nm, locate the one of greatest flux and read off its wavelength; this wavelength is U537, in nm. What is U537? 536.238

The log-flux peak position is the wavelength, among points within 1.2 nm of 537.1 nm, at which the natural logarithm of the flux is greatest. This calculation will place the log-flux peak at 538.217 nm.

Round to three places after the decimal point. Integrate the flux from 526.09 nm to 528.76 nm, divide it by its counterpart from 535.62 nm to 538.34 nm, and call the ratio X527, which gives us 0.823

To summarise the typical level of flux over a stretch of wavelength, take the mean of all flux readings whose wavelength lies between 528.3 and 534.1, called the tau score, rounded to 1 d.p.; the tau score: 9.8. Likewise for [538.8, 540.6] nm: 10.7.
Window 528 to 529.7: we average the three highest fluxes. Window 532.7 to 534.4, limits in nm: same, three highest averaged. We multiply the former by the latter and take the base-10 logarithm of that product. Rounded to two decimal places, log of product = 2.02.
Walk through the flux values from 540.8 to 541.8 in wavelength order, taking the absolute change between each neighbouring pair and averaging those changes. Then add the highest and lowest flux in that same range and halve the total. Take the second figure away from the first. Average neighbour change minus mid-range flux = -10.5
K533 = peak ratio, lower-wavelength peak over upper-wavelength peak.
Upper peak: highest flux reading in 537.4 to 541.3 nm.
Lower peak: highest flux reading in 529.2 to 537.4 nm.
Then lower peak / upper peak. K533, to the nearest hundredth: 0.96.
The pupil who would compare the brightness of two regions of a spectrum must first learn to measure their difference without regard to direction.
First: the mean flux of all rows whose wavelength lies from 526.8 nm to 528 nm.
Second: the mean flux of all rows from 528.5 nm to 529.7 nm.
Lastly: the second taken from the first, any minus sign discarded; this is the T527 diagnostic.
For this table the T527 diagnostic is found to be 1.2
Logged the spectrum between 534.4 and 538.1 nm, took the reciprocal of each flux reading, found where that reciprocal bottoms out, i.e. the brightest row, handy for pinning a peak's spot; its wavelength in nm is 537.969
